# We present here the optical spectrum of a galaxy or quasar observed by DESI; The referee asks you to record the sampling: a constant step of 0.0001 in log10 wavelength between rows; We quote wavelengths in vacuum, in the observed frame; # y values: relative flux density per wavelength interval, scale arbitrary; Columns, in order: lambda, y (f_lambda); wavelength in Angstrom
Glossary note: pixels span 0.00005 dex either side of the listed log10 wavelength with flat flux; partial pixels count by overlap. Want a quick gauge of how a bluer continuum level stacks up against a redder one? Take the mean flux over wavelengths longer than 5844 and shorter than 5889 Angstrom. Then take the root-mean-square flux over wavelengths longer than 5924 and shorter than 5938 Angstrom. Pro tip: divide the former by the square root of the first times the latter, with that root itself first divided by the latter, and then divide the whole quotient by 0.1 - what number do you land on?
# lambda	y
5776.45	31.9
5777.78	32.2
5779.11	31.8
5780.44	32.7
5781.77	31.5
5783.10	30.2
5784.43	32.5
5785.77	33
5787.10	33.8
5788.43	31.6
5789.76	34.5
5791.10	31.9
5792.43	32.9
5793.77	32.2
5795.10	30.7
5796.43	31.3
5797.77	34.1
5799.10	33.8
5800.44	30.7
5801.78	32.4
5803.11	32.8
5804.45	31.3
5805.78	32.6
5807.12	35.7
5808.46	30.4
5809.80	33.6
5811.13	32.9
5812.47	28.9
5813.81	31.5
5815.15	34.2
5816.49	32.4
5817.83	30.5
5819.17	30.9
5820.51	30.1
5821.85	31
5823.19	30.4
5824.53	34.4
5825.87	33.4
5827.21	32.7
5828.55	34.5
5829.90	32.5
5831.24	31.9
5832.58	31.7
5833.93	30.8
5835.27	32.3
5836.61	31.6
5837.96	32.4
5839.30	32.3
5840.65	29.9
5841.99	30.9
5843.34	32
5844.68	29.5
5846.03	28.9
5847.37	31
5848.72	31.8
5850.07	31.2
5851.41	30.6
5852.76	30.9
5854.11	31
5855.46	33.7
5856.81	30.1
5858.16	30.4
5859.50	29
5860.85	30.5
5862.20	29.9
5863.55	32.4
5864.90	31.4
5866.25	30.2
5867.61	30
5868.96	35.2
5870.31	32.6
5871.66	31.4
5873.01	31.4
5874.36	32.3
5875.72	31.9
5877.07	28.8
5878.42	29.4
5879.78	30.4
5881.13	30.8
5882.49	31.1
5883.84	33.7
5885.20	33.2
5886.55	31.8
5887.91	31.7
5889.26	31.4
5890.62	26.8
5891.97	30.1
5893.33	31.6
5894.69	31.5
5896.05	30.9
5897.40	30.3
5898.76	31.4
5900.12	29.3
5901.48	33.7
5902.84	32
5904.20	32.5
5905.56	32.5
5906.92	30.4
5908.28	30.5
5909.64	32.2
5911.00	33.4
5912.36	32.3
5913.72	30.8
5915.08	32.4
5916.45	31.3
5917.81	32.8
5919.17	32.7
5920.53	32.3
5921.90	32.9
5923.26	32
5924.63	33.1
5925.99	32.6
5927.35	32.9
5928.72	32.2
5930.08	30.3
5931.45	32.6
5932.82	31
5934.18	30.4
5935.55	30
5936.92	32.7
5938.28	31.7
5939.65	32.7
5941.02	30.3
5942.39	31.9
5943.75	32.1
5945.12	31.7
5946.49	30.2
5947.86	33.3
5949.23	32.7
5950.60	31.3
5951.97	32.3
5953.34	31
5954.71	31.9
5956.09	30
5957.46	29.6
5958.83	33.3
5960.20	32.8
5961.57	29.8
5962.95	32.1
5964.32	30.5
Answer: 315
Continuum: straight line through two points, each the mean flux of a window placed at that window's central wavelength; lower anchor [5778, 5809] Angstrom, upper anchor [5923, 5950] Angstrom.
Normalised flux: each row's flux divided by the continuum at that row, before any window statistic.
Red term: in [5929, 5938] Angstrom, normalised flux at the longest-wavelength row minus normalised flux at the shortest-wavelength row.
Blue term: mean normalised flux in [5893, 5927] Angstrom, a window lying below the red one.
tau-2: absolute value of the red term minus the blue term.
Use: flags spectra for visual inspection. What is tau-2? 0.92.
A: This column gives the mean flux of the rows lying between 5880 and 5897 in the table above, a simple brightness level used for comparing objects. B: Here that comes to 31.2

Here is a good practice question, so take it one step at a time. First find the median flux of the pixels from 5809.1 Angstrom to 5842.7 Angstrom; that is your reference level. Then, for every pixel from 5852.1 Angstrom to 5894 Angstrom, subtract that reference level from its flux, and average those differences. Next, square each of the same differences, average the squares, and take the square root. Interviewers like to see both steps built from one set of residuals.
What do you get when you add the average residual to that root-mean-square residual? 1.01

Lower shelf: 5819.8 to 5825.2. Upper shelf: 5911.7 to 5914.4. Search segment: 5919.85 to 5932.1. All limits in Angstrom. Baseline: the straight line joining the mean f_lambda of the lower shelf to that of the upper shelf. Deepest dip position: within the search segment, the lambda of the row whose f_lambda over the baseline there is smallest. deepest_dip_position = 5930.08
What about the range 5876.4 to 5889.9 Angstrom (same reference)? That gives 5877.07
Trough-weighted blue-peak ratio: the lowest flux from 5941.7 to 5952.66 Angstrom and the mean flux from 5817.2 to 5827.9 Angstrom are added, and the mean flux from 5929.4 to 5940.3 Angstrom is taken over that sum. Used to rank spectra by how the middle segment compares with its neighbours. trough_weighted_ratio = 0.508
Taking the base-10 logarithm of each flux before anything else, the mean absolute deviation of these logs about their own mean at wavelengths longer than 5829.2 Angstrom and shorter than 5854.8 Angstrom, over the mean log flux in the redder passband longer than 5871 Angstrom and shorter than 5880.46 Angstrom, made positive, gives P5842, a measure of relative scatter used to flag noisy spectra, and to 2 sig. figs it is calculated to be 0.0074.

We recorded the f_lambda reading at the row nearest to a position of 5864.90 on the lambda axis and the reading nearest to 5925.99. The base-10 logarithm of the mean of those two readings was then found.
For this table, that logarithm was 1.505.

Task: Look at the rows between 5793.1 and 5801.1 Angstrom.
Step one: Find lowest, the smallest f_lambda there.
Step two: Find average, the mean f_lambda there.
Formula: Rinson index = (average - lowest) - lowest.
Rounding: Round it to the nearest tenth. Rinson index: -29.3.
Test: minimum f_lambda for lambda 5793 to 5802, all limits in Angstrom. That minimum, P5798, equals 30.7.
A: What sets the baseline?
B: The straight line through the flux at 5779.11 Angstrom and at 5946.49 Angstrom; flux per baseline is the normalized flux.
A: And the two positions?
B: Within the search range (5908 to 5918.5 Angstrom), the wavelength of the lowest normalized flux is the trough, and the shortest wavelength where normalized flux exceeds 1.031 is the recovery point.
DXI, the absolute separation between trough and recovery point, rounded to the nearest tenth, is 1.4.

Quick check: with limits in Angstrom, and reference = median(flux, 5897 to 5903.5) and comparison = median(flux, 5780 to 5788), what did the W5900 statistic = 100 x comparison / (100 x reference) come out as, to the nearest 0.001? 1.038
